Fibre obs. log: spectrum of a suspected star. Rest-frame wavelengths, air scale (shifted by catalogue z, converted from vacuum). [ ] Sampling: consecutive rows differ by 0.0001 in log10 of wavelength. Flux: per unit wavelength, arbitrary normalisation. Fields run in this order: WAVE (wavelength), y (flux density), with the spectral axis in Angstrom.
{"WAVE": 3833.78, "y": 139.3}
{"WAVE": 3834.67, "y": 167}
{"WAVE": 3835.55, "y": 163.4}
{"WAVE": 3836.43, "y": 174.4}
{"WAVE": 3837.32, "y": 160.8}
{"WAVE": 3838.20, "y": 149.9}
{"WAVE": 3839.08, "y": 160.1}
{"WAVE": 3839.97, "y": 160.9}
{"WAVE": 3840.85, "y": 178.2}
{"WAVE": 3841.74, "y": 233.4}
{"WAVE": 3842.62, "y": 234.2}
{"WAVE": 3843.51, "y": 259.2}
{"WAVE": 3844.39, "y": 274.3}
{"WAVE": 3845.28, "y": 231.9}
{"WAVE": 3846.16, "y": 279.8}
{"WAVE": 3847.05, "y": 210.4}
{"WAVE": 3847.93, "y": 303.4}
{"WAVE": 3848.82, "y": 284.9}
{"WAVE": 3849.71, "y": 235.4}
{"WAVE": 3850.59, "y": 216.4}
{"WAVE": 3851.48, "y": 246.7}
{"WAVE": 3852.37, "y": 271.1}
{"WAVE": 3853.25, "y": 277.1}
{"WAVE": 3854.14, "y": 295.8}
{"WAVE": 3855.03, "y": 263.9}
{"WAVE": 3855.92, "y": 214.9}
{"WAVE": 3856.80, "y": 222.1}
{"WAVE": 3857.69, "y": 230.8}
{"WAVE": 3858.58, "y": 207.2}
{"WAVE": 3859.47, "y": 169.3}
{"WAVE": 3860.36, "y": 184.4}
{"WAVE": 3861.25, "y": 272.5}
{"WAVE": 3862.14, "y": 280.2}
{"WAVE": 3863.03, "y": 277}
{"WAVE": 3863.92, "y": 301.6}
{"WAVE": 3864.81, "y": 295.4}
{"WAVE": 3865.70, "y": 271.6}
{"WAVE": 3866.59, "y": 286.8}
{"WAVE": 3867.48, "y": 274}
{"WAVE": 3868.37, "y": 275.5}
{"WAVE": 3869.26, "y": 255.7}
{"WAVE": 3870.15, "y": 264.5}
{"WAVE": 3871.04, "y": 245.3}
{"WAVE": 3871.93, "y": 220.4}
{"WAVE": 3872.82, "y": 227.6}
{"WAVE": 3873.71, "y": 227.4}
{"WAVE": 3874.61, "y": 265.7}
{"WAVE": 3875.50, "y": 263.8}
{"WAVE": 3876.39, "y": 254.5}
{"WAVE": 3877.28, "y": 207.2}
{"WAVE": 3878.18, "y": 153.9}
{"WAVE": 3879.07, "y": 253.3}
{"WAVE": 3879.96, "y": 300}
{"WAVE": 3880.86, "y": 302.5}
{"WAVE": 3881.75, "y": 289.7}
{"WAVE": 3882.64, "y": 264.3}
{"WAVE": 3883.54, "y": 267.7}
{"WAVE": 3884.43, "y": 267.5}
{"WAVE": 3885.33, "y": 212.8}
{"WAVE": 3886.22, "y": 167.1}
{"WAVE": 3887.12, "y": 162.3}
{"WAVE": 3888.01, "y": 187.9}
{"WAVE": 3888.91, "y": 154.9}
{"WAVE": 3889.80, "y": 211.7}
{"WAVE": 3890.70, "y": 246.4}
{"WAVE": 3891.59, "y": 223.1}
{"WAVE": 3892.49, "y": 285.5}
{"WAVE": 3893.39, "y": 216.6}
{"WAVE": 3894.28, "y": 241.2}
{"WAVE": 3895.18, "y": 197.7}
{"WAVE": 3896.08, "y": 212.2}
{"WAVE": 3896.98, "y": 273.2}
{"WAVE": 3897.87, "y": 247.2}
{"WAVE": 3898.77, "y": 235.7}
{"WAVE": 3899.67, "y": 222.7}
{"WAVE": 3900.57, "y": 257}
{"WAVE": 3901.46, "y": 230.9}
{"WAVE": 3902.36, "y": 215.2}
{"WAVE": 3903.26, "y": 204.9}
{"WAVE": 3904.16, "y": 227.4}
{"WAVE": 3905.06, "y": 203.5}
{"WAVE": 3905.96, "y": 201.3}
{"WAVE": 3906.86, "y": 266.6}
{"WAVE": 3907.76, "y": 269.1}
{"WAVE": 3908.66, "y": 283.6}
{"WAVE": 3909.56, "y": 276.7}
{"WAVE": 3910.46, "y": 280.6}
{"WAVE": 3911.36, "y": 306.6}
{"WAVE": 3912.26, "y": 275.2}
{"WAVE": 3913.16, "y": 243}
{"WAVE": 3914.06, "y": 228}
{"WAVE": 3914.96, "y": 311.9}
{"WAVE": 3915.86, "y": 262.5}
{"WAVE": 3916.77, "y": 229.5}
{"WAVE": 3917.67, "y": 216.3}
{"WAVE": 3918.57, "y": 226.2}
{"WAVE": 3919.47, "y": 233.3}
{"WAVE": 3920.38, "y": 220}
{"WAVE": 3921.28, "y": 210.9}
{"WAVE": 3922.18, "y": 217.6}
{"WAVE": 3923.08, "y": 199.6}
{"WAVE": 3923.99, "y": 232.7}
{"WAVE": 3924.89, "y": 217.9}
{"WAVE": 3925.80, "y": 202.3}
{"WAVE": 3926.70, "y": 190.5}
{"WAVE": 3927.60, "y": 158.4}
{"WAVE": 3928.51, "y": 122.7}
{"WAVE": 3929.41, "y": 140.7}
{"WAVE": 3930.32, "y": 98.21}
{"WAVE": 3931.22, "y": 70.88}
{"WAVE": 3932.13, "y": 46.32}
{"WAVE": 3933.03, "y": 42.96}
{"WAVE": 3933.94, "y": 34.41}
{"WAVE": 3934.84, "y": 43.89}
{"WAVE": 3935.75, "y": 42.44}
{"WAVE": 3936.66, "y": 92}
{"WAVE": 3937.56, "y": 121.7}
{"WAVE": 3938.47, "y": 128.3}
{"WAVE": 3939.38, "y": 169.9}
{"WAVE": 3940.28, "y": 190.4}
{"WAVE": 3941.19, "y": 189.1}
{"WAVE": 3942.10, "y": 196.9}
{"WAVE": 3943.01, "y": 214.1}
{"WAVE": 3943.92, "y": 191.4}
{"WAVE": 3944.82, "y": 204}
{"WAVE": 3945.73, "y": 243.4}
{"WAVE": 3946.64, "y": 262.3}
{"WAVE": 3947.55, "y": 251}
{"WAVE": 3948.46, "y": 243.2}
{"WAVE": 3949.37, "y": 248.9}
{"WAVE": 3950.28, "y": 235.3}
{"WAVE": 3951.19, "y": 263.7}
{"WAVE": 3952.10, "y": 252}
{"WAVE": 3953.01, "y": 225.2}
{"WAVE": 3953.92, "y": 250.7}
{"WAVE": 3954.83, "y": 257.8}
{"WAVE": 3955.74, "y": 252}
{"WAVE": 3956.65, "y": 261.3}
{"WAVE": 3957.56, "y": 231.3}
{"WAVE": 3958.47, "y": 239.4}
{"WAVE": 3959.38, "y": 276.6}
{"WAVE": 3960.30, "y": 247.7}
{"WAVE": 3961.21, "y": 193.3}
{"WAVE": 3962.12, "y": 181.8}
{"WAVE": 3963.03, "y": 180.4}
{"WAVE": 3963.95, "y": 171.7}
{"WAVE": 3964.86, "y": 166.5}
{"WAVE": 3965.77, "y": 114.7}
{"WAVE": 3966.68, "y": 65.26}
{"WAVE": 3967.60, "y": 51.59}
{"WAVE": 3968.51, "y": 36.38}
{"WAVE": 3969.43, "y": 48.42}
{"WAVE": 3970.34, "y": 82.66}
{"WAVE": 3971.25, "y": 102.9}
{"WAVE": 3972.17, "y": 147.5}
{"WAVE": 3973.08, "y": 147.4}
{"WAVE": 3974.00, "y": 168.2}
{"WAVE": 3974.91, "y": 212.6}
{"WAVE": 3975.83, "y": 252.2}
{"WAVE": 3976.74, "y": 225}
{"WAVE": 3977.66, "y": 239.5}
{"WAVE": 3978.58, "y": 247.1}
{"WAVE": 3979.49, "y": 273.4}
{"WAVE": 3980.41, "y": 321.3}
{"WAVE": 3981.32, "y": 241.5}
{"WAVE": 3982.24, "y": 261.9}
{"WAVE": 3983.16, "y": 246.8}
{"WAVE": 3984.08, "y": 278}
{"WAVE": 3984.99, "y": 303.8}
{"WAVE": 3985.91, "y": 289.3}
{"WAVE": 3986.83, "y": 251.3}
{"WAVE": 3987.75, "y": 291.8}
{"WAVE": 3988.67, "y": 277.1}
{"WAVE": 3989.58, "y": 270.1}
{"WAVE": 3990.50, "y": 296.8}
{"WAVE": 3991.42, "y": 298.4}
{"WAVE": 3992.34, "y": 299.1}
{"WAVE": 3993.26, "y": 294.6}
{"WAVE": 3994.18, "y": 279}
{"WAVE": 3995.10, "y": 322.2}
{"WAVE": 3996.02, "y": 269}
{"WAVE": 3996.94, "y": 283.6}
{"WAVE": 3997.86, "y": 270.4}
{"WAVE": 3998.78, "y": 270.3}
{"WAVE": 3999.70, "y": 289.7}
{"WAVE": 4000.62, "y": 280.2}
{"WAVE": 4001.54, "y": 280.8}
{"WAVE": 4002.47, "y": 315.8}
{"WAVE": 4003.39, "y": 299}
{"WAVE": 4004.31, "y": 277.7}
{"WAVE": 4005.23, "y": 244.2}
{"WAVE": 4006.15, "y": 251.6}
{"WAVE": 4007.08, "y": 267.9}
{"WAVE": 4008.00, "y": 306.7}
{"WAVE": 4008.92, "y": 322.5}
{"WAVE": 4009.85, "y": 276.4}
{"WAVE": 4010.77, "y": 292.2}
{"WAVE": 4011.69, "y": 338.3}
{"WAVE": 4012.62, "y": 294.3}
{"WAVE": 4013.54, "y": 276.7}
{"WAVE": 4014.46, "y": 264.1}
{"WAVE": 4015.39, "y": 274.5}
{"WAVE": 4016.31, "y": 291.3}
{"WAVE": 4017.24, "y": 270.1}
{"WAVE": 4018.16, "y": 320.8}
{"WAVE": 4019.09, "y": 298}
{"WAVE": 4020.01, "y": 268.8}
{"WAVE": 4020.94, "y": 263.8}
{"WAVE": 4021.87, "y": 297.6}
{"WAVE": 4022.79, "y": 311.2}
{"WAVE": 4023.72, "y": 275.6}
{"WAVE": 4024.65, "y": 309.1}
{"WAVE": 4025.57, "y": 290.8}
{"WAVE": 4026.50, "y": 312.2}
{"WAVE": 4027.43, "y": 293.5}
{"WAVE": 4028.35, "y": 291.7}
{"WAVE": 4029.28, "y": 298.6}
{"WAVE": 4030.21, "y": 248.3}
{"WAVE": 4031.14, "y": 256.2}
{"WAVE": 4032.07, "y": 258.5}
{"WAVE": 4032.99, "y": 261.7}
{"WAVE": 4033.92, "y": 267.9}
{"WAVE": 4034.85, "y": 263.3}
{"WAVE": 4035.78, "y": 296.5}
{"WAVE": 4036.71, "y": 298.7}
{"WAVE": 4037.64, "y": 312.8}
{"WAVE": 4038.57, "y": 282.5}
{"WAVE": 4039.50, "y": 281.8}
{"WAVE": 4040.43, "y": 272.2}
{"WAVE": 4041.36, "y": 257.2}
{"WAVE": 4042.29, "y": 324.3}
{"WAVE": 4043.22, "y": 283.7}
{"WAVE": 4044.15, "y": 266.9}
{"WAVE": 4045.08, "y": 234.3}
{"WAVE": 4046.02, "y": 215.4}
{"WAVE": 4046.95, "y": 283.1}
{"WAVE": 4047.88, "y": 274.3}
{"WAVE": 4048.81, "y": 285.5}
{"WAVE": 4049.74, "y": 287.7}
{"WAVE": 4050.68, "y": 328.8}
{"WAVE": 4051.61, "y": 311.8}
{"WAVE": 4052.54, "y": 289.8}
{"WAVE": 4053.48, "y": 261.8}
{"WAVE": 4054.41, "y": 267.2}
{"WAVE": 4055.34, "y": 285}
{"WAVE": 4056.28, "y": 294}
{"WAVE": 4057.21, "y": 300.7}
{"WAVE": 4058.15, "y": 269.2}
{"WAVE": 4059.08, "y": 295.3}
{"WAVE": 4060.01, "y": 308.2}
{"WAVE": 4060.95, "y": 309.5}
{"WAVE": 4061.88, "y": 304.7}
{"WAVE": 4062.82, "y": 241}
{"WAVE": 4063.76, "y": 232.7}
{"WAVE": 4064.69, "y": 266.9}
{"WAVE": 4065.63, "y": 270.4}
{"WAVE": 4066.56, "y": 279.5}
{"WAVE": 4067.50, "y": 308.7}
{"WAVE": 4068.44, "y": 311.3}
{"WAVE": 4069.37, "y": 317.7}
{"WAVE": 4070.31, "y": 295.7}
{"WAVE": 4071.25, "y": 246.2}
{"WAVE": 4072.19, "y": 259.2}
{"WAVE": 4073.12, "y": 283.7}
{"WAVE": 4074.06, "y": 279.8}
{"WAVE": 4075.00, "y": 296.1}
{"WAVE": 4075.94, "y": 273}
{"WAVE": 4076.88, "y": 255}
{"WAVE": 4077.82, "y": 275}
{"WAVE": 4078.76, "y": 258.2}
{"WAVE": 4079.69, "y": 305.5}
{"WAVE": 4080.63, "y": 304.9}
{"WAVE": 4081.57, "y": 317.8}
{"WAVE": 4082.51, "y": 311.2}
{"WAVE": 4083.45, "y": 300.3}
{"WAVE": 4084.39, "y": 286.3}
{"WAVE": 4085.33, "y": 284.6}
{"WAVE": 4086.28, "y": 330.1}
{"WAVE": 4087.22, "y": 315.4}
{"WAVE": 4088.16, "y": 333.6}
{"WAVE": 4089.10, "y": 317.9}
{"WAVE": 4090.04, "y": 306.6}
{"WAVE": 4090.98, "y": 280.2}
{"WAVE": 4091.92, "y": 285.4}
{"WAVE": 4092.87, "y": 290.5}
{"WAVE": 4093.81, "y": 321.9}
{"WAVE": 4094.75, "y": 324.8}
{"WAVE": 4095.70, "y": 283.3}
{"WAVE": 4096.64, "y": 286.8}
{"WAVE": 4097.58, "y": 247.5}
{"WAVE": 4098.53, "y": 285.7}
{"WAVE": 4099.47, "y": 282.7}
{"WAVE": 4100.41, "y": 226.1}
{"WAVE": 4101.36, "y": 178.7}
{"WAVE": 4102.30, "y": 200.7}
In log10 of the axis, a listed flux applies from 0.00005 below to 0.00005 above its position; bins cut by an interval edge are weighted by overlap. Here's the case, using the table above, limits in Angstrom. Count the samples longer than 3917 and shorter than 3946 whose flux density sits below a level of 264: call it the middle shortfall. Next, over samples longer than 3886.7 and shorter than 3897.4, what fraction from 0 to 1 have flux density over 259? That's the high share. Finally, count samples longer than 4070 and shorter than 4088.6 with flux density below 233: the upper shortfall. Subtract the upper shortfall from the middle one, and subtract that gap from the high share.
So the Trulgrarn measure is -32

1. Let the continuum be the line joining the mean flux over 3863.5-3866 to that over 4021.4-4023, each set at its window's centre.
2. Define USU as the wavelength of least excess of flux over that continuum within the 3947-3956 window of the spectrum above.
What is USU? 3953.01 Angstrom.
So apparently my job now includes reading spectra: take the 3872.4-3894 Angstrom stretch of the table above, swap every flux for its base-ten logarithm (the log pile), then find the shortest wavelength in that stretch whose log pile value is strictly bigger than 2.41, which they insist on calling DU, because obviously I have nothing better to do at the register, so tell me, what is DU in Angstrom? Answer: 3874.61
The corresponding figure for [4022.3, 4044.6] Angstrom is 4022.79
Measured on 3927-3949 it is 3946.64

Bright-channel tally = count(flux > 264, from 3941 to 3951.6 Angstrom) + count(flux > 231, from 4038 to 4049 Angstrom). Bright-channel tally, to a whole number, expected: 11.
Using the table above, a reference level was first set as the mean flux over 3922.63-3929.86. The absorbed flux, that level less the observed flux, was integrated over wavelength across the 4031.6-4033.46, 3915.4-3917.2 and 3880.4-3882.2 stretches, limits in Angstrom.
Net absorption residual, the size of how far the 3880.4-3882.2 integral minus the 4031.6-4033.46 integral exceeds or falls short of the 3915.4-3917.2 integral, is 54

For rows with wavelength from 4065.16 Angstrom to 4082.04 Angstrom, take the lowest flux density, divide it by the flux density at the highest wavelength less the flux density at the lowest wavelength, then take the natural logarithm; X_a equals 1.6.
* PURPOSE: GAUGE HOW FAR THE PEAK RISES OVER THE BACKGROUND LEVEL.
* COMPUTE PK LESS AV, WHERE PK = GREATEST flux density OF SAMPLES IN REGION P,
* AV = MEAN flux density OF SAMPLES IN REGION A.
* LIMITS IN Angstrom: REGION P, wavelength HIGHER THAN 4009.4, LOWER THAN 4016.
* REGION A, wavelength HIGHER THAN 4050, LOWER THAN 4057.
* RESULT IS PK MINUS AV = 47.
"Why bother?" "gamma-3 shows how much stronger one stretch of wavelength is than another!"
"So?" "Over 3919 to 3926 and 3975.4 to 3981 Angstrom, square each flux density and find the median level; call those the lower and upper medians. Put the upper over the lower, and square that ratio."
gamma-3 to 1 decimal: 1.7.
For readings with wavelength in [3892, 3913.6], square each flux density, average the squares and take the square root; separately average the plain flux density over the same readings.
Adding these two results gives 491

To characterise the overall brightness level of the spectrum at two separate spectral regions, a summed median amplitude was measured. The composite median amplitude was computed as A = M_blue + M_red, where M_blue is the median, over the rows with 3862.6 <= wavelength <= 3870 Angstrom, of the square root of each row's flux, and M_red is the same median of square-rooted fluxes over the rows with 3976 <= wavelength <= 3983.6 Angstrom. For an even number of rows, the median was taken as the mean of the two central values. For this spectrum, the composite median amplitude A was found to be 32.3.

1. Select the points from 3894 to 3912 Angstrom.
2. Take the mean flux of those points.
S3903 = 243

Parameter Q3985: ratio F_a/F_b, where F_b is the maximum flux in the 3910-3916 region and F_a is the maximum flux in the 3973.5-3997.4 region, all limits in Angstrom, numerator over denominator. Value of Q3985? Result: 1.03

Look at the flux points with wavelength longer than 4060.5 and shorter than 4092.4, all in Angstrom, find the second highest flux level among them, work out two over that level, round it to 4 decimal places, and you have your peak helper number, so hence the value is 0.0061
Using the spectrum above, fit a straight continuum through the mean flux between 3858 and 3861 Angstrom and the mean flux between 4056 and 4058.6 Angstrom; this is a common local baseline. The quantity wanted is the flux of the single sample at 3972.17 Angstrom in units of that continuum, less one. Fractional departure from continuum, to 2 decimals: -0.40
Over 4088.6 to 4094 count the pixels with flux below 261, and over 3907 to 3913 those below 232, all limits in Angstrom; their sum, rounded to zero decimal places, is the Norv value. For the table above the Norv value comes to 0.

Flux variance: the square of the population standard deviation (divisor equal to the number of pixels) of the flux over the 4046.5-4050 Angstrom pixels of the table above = 26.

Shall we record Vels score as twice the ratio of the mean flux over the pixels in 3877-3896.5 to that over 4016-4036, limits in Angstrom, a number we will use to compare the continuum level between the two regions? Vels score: 1.6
